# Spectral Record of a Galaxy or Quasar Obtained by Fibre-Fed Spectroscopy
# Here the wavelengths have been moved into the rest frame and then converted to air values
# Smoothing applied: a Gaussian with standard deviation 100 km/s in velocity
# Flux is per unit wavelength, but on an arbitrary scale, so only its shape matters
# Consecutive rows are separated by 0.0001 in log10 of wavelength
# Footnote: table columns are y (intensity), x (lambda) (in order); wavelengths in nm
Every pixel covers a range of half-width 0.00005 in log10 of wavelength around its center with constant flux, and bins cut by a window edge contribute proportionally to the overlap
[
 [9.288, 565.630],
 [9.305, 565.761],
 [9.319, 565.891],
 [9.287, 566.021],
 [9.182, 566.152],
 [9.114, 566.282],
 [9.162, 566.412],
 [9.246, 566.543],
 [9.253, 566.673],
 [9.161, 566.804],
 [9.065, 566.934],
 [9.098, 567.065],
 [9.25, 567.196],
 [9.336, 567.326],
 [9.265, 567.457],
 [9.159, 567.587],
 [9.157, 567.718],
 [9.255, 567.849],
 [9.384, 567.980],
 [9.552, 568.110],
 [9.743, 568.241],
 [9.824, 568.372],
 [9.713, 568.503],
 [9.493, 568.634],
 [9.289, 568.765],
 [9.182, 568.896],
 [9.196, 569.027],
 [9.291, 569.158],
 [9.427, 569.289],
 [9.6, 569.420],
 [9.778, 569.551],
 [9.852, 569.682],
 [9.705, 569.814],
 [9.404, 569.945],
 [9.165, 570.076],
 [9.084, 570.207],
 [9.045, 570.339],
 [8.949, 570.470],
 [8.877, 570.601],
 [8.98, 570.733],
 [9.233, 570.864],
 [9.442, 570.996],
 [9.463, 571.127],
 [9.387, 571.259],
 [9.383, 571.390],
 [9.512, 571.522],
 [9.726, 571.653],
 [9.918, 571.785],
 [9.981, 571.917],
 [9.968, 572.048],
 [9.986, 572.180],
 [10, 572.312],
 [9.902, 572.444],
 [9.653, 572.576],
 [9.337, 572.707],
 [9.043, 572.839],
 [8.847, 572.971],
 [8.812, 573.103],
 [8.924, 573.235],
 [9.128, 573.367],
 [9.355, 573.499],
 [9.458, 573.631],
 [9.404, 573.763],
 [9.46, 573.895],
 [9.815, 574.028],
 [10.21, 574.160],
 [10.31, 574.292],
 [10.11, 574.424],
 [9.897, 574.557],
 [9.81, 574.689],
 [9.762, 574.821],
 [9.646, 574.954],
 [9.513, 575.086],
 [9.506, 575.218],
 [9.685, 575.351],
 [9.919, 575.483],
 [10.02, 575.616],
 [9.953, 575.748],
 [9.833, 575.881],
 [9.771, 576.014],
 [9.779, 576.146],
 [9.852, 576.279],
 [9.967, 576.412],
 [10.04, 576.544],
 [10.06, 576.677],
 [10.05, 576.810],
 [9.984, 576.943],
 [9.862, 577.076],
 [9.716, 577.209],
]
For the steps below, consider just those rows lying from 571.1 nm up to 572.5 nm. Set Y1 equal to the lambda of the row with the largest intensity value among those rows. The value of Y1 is 572.312 nm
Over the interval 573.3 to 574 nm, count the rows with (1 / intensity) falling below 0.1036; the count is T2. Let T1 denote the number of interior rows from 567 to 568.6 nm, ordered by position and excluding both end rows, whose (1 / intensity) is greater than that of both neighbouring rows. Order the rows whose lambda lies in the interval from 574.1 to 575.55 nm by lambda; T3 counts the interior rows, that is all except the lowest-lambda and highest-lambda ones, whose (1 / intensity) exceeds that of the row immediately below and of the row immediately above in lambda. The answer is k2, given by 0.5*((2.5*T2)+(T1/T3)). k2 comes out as 0.5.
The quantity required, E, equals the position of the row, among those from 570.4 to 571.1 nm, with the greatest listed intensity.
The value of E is 570.996 nm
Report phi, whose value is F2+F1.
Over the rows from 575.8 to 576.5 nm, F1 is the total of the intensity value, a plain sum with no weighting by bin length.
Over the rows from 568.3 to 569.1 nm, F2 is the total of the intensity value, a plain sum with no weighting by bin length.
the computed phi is 106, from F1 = 49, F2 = 57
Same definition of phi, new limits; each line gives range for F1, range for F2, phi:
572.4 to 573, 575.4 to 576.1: 96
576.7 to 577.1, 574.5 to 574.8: 50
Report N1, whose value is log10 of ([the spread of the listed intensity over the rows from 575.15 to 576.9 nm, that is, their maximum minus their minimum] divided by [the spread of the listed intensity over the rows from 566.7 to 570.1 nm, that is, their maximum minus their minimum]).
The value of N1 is -0.2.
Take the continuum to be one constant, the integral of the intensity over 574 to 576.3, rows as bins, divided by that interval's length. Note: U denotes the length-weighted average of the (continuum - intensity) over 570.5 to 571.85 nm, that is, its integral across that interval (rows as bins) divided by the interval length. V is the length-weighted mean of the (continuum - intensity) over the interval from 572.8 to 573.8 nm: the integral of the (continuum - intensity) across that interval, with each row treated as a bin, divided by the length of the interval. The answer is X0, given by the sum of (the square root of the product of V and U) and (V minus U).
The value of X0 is 0.9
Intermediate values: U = 0.48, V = 0.74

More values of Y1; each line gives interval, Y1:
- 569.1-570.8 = 569.682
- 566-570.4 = 569.682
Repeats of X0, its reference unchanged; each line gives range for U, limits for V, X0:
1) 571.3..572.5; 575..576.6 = 0.0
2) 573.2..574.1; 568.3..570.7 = 0.5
